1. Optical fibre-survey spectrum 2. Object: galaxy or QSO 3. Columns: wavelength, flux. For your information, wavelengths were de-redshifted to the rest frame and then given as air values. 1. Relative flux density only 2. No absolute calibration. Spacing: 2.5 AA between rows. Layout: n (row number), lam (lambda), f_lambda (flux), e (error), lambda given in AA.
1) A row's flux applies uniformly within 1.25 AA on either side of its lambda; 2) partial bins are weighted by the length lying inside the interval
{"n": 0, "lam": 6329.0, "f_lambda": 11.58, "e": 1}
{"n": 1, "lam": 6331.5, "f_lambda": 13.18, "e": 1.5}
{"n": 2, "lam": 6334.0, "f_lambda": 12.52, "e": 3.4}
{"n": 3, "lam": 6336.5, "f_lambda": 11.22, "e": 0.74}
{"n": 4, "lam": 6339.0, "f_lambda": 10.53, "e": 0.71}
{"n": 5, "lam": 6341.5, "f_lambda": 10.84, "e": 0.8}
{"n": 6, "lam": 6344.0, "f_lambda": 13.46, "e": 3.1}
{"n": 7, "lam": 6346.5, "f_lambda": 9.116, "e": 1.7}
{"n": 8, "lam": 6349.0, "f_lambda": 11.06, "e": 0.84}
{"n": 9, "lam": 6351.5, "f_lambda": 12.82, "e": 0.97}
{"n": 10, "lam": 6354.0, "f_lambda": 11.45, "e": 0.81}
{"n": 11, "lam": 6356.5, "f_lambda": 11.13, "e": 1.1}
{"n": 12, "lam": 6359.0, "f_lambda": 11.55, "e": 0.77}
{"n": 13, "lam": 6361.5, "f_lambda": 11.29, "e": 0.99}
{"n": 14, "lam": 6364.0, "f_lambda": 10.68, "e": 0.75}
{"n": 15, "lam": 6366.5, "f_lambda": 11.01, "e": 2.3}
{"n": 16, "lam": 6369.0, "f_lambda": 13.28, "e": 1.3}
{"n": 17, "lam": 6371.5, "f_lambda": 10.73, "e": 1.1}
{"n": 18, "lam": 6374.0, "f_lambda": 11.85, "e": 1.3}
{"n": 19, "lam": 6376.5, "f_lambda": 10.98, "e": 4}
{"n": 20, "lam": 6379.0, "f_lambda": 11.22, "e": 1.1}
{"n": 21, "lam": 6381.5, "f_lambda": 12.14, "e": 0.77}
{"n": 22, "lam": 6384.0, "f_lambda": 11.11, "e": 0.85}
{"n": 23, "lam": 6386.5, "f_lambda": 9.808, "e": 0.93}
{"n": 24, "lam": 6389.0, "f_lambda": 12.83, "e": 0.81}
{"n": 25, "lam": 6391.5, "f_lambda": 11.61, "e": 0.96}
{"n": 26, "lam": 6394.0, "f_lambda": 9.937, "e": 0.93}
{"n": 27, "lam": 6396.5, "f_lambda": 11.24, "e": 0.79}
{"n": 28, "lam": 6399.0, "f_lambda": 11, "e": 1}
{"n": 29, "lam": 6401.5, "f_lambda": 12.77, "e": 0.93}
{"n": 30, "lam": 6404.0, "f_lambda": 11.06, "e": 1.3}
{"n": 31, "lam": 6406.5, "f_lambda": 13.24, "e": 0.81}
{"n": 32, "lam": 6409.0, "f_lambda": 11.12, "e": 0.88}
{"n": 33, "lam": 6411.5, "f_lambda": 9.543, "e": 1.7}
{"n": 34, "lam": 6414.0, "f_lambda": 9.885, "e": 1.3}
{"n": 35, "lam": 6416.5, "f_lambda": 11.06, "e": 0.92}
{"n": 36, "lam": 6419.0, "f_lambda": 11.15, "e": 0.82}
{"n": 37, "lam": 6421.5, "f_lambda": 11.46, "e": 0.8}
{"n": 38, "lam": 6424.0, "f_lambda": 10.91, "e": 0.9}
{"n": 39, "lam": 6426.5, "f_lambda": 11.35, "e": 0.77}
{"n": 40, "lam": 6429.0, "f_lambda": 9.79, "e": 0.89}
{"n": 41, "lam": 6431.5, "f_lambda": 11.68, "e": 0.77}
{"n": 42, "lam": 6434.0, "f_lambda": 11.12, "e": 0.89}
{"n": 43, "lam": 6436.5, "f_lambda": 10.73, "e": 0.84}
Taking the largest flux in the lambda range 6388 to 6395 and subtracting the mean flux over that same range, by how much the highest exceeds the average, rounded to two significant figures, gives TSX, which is 1.4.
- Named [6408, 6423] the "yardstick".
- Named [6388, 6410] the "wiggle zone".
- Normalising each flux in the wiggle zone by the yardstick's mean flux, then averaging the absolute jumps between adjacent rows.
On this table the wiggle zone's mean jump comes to 0.143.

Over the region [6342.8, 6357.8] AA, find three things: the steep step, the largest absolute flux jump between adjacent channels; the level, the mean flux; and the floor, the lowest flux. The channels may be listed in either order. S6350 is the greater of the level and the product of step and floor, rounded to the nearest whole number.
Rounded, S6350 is 40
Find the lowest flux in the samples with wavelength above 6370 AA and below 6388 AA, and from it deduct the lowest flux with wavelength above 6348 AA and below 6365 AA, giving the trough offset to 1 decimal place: -0.9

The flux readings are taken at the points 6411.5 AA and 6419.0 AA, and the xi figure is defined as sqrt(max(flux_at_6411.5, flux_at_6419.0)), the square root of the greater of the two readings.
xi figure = 3.34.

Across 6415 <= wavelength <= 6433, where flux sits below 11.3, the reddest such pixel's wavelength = 6429.0 AA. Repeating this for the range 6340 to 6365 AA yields 6364.0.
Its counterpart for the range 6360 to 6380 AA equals 6379.0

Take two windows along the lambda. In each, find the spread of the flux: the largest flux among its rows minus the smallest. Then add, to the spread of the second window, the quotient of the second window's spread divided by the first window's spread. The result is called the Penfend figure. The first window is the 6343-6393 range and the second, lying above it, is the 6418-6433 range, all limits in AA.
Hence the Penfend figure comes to 2.3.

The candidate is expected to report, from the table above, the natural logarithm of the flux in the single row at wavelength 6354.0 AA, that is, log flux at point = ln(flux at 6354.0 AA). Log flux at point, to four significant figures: 2.438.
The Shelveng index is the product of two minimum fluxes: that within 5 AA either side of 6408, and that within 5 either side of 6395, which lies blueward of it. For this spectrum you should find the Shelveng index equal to 95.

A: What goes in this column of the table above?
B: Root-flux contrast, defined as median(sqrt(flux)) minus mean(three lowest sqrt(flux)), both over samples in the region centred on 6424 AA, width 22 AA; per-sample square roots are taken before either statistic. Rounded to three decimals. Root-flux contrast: 0.143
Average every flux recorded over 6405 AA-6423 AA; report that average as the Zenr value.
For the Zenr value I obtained 11.1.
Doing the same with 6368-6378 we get 11.7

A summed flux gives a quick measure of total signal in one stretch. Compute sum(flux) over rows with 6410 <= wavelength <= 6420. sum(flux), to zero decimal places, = 42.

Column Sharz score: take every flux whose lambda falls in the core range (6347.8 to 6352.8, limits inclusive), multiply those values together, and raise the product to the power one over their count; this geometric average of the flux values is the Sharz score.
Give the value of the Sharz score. 11.9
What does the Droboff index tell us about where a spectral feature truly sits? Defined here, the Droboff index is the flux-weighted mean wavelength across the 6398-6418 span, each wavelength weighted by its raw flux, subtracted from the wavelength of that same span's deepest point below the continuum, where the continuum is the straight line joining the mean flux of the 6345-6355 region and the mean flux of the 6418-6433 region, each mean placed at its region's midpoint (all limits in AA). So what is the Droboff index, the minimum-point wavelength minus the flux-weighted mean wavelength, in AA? 4.0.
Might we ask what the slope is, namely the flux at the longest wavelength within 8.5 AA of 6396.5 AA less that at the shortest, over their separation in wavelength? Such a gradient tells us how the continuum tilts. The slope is -0.12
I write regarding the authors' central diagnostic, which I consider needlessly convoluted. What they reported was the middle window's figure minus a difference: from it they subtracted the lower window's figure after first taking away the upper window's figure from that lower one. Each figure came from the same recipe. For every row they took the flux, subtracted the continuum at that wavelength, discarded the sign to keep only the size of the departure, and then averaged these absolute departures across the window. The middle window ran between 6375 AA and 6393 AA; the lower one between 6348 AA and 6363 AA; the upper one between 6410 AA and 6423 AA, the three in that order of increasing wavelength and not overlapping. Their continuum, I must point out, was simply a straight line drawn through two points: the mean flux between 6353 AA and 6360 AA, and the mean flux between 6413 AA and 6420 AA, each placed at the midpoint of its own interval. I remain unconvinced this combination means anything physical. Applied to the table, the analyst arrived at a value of 1.1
